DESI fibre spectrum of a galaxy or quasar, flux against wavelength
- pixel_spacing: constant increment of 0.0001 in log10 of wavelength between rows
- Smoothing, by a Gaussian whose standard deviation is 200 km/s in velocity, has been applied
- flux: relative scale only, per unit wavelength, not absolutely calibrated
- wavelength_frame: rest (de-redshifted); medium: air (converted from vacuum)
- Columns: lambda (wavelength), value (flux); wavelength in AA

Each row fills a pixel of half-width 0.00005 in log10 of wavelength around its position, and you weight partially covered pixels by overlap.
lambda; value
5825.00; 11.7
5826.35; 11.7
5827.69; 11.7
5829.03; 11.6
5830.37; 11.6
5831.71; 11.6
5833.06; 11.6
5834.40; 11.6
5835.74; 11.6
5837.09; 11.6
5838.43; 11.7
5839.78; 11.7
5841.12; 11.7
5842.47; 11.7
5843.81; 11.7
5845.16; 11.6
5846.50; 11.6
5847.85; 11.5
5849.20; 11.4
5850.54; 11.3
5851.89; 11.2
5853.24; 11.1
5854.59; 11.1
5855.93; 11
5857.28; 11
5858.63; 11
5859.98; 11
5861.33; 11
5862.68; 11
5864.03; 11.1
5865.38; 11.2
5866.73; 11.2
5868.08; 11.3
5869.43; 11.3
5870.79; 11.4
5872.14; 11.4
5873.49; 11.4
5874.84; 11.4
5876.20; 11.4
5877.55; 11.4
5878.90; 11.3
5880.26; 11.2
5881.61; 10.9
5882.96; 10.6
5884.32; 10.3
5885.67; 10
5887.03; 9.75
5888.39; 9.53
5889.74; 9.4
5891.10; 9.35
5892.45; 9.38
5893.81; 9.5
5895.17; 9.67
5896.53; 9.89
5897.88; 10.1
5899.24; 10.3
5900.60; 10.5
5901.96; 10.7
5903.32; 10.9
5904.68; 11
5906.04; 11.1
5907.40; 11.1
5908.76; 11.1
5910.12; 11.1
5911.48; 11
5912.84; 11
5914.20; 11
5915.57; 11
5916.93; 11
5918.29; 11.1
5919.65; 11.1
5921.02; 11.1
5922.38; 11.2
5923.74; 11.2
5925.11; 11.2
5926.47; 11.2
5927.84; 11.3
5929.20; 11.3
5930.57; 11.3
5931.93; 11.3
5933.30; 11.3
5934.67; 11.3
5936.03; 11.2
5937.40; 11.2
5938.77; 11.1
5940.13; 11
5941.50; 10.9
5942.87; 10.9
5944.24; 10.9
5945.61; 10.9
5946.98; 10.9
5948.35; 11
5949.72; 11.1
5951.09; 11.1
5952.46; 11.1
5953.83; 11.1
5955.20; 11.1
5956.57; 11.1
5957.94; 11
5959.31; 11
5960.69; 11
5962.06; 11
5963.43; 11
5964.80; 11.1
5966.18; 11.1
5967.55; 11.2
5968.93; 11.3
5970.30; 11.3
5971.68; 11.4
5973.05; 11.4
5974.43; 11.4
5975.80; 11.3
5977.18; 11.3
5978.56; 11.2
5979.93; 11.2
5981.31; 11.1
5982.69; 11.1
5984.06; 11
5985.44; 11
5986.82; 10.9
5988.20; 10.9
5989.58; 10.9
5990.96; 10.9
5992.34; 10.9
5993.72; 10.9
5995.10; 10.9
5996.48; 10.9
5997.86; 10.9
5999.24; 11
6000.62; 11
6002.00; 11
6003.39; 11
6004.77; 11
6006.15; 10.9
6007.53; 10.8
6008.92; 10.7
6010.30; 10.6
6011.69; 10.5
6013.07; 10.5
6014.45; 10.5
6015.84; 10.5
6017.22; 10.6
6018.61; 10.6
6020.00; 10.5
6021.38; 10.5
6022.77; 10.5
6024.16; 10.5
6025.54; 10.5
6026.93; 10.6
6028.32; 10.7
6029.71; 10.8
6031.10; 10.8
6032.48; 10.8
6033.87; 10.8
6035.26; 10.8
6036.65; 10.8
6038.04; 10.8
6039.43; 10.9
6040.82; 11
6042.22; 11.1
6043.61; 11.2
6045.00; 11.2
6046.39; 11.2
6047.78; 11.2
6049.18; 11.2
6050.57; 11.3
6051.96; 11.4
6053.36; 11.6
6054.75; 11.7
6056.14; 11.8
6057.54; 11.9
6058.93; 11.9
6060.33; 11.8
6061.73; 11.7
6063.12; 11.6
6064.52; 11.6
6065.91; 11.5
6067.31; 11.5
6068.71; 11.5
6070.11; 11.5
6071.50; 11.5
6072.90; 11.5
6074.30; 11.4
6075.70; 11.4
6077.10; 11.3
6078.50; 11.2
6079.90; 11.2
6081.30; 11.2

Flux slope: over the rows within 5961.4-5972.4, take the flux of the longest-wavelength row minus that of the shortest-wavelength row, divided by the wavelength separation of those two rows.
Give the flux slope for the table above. 0.0416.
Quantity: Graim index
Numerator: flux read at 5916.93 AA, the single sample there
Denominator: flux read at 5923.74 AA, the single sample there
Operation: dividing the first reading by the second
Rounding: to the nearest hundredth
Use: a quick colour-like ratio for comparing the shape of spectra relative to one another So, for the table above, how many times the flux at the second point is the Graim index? 0.98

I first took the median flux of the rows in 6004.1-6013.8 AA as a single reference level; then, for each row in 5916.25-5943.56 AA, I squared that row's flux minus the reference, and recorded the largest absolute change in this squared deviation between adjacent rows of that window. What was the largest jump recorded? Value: 0.11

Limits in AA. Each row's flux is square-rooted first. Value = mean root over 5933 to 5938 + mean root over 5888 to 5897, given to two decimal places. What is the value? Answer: 6.44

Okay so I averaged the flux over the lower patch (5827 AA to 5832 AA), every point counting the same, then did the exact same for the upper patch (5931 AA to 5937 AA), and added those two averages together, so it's 22.9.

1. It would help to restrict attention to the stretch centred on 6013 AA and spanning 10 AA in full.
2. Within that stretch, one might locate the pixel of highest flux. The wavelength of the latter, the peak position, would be 6008.92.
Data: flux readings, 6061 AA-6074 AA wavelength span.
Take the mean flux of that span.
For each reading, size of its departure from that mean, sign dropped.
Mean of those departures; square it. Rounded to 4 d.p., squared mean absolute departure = 0.0035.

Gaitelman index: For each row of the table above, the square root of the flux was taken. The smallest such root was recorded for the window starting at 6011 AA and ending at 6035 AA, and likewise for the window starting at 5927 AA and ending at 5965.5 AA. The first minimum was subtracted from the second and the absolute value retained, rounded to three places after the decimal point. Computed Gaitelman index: 0.061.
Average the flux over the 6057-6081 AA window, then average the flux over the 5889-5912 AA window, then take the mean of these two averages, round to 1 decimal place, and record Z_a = 10.9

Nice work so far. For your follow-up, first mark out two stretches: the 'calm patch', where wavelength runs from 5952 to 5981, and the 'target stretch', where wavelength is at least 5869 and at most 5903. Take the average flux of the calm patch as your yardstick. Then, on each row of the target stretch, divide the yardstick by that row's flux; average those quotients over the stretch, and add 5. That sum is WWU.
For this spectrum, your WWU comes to 6.07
